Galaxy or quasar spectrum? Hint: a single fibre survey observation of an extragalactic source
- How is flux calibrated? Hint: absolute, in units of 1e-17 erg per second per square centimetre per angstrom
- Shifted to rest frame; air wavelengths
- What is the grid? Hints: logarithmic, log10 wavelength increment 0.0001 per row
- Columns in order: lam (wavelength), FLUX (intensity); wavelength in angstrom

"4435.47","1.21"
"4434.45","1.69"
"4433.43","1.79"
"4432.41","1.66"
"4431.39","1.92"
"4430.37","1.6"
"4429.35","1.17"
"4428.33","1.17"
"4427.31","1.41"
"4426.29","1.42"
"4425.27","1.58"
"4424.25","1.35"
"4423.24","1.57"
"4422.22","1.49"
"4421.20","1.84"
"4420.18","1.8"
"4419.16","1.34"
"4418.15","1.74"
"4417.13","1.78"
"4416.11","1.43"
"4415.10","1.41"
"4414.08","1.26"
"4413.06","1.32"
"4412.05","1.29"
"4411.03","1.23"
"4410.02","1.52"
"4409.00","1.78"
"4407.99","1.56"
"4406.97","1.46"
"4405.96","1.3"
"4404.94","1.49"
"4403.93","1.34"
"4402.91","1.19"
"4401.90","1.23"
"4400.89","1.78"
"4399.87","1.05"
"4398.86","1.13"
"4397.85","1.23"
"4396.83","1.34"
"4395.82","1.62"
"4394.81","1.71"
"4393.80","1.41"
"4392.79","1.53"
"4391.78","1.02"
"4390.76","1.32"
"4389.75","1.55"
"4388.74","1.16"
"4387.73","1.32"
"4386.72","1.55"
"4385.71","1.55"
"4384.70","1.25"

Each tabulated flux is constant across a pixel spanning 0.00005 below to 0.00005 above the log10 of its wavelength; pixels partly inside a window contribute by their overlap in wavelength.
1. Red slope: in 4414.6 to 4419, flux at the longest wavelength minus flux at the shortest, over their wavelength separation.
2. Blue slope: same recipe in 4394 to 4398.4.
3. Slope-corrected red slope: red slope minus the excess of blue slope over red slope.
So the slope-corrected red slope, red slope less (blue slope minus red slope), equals 0.37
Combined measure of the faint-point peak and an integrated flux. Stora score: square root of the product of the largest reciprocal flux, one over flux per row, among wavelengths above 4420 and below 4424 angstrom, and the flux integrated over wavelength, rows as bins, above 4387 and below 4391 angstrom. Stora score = 1.90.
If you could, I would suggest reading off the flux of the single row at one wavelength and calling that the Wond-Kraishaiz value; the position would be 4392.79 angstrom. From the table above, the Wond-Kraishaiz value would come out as 1.53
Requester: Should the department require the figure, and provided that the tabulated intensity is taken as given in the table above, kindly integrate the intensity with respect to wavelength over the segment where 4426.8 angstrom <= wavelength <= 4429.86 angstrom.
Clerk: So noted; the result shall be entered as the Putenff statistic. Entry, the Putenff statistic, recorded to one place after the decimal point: 3.8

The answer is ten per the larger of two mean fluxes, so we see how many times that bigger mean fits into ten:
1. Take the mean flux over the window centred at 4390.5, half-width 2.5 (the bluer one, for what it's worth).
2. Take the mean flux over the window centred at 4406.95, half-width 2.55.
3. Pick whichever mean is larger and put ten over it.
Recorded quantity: 6.59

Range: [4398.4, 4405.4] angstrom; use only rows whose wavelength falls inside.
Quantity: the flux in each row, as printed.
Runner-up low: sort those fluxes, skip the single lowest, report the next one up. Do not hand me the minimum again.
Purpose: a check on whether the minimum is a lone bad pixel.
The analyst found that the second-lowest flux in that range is 1.13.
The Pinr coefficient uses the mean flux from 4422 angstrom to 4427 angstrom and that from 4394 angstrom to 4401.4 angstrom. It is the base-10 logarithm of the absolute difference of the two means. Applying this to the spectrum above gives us -1.1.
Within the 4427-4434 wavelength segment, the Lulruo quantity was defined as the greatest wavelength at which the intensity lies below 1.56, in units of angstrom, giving 4429.35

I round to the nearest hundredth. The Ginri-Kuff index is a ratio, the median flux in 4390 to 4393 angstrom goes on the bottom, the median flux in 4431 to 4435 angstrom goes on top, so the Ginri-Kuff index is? 1.32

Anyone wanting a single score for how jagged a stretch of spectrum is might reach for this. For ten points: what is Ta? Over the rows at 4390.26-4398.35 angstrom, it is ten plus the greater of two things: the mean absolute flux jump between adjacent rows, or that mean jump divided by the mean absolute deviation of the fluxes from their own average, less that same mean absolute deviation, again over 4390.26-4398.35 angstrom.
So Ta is 11.3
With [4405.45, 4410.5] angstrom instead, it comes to 11.5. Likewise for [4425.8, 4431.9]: 10.8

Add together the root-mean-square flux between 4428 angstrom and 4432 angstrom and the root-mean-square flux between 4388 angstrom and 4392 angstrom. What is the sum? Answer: 2.78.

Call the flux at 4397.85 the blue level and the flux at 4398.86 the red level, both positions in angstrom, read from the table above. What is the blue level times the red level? 1.4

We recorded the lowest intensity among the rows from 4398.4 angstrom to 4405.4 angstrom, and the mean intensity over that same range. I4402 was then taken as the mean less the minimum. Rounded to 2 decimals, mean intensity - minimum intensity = 0.27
